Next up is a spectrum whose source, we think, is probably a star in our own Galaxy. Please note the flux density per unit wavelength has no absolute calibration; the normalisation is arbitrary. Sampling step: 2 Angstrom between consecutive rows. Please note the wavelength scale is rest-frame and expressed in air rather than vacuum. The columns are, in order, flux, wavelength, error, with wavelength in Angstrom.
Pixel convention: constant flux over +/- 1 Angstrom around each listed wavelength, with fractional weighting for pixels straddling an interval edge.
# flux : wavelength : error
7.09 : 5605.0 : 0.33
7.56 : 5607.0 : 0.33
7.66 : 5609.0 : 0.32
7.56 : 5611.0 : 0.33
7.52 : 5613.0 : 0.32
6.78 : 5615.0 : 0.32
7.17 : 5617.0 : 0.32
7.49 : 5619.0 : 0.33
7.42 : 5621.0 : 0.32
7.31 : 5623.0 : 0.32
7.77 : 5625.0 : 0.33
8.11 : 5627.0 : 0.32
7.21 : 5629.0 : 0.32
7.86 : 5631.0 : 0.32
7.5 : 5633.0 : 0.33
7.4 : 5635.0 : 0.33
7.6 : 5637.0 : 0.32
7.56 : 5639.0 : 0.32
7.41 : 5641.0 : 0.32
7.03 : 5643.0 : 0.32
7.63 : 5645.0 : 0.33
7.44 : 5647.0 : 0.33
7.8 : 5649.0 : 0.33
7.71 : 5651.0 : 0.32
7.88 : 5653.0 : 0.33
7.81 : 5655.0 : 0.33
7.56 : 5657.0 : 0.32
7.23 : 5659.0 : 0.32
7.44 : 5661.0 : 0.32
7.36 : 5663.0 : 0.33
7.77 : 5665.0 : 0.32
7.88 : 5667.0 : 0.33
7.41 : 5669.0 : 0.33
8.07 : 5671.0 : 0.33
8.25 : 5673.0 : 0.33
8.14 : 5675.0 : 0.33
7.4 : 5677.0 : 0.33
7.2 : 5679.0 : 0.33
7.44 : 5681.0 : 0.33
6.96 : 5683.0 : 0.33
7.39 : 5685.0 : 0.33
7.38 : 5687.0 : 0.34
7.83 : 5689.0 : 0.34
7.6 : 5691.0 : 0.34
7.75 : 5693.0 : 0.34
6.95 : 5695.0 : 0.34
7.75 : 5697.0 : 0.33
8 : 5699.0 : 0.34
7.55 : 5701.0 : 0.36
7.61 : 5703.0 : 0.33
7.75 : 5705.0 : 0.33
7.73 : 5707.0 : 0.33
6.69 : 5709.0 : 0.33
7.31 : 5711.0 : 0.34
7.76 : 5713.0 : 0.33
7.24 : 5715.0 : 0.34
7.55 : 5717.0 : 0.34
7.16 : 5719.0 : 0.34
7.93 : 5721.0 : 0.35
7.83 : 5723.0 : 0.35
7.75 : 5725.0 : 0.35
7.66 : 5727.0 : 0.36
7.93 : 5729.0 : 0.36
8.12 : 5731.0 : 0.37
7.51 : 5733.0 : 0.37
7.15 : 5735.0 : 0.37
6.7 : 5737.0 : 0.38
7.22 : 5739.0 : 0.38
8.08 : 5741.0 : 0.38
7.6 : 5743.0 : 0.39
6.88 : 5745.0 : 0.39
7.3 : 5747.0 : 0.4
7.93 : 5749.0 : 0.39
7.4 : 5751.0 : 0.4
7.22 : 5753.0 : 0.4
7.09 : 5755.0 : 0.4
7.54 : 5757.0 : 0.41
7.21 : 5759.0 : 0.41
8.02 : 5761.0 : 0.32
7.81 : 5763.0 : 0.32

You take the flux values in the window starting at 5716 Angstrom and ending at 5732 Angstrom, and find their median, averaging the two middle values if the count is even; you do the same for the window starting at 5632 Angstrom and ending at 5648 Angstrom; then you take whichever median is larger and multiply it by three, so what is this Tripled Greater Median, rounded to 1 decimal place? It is 23.4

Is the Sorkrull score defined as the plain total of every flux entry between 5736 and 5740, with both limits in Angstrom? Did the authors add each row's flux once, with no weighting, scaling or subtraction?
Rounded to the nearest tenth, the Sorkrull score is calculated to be 13.9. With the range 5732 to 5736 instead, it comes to 14.7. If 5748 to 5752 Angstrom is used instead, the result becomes 15.3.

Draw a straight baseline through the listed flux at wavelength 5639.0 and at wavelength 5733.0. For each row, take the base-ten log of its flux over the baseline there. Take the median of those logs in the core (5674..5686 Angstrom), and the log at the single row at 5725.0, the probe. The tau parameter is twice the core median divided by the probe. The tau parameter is -1.2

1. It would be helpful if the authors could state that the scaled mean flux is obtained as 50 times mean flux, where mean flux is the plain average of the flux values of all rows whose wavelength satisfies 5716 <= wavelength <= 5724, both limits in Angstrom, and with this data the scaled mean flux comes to 381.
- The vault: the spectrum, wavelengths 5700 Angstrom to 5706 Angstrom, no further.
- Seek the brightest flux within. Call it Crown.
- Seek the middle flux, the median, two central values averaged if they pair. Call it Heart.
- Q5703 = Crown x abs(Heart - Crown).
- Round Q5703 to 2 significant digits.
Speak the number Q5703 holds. 1.1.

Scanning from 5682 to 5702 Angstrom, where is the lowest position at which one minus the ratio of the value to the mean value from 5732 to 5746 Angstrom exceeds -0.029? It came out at 5683.0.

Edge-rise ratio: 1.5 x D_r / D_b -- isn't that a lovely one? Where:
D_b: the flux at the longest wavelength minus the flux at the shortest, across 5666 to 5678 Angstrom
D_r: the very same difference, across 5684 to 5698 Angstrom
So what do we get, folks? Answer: -1.1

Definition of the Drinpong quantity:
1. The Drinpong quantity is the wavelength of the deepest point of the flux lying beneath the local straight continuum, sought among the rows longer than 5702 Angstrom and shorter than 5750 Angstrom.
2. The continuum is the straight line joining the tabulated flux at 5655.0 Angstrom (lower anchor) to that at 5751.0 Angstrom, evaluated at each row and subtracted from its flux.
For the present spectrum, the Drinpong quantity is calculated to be 5709.0 Angstrom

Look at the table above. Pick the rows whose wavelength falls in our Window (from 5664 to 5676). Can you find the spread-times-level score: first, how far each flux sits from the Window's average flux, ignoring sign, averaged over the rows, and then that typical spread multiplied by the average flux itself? 1.85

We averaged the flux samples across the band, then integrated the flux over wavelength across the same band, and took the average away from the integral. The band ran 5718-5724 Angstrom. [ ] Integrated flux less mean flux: 38.2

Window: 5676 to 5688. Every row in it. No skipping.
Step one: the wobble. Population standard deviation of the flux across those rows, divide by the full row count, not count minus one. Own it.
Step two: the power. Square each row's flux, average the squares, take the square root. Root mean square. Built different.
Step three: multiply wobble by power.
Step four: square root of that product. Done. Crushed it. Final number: 1.1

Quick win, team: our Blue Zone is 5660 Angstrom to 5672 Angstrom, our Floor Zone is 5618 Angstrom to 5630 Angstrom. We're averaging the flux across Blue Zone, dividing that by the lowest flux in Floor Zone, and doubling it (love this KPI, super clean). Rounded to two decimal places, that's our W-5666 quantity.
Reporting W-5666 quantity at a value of 2.12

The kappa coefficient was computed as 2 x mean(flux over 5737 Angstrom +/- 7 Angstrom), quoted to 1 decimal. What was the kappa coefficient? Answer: 15.0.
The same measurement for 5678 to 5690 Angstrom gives 14.7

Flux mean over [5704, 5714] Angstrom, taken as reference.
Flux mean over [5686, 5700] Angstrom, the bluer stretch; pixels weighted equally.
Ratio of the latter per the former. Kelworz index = 1.02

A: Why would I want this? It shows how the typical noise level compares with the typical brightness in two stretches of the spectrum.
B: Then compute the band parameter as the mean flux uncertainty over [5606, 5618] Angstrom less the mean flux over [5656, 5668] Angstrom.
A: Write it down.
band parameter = -7.22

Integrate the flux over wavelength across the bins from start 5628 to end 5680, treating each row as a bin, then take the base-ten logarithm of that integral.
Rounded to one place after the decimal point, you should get 2.6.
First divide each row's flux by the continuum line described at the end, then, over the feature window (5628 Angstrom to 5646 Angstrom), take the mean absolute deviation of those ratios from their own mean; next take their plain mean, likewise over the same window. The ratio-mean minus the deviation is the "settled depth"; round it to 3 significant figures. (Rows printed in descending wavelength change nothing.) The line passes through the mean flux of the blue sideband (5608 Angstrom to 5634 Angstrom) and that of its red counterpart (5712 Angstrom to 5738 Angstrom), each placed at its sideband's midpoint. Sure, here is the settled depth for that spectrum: 0.971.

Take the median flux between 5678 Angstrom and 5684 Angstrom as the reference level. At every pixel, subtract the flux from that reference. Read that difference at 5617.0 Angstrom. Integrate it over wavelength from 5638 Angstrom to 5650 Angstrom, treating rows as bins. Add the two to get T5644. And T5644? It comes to -3.3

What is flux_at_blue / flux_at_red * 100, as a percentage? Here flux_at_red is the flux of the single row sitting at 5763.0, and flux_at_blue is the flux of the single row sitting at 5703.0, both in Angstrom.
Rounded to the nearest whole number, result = 97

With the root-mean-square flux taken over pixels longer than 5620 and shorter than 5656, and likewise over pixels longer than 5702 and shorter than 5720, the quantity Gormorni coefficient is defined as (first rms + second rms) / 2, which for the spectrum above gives 7.51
